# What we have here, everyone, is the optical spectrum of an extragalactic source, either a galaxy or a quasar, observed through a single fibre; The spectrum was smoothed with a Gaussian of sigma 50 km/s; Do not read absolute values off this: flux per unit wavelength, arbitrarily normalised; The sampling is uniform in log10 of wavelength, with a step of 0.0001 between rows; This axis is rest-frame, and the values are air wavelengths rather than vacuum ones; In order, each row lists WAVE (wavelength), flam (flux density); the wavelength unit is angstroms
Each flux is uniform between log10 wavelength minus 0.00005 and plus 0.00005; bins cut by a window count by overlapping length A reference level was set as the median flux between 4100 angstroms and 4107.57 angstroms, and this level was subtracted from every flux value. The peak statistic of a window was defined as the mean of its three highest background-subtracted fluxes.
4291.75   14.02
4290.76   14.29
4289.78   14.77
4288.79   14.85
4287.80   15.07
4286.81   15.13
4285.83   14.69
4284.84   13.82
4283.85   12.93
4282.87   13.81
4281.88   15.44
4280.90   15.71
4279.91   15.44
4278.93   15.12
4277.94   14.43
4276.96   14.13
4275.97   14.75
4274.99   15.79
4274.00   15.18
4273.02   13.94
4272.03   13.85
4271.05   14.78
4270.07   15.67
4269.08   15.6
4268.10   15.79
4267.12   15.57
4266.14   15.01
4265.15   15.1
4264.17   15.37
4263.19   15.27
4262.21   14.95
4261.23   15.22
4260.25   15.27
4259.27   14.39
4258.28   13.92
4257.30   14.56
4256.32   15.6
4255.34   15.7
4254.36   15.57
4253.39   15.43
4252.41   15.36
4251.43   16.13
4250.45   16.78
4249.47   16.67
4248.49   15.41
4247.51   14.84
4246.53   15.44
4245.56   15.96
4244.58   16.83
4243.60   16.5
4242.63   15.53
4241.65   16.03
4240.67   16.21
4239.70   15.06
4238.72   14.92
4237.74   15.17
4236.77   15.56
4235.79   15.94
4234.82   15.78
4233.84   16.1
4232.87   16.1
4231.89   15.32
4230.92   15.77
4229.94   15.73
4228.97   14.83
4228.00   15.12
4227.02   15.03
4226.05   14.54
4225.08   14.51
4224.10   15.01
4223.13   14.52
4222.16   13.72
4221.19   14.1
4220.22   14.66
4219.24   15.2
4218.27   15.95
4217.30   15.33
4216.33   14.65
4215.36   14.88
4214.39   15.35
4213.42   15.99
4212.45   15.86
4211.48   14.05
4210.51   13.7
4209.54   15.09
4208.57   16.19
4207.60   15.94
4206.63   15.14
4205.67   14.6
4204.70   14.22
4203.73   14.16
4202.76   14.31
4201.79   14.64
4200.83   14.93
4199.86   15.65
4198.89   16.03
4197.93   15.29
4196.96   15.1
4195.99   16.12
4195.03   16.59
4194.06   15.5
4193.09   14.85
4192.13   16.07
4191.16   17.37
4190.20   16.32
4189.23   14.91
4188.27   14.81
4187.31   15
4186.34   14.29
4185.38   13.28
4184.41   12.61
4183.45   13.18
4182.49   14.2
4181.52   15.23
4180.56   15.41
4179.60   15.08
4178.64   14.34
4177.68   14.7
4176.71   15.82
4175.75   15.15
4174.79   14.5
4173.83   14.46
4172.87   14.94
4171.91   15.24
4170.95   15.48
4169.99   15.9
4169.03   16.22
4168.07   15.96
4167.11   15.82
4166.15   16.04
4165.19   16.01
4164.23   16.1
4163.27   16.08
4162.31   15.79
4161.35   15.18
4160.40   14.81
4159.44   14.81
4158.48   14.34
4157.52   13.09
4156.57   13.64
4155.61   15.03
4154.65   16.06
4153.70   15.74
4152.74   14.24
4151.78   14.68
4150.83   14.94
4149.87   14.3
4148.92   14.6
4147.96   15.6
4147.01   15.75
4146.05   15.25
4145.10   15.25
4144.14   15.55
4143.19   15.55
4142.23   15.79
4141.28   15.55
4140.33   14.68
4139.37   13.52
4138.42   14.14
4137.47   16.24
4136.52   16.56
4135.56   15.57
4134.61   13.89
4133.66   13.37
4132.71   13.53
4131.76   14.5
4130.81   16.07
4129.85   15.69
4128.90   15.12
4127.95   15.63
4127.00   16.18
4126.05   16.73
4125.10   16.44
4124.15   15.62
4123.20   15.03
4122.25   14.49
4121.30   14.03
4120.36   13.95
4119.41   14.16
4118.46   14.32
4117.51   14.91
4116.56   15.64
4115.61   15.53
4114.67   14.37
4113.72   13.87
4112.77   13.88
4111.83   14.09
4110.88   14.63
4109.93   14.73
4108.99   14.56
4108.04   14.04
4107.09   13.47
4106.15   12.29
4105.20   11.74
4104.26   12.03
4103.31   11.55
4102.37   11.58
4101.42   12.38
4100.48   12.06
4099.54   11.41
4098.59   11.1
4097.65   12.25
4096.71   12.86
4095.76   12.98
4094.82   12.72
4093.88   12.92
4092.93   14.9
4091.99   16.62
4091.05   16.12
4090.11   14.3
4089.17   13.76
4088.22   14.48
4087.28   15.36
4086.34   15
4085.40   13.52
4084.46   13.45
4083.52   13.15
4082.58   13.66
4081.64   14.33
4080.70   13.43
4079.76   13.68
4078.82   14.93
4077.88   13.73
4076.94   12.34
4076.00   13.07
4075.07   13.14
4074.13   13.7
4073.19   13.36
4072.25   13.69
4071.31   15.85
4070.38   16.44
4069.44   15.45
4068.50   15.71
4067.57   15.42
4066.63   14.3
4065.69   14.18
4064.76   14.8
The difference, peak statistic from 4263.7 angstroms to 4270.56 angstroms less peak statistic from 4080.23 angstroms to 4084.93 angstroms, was 1.9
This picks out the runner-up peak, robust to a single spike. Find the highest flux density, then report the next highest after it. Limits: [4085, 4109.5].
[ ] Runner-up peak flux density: 16.12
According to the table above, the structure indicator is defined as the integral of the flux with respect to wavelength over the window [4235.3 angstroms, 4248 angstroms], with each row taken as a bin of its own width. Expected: 199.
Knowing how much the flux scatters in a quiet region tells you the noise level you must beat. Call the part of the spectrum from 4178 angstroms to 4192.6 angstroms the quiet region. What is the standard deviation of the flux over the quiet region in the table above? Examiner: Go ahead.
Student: 1.2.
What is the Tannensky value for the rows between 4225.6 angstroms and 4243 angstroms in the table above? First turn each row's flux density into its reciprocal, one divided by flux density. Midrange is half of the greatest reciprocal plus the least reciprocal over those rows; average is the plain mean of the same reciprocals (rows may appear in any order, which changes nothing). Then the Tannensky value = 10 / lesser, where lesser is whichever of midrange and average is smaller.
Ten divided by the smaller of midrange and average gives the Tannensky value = 155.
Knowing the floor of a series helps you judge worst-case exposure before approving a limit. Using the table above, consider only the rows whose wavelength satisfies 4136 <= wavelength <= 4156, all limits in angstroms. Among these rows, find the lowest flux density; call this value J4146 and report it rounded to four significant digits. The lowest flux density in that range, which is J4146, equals 13.52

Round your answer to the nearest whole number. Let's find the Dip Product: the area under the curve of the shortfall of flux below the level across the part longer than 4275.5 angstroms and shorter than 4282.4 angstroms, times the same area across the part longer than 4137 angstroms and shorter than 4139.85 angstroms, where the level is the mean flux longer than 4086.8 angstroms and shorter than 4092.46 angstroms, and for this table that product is 1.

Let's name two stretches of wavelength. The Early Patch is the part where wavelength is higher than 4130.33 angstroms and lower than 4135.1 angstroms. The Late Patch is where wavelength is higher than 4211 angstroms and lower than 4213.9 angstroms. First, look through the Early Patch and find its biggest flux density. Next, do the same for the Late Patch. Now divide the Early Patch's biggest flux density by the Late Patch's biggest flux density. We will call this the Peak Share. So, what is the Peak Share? 1.01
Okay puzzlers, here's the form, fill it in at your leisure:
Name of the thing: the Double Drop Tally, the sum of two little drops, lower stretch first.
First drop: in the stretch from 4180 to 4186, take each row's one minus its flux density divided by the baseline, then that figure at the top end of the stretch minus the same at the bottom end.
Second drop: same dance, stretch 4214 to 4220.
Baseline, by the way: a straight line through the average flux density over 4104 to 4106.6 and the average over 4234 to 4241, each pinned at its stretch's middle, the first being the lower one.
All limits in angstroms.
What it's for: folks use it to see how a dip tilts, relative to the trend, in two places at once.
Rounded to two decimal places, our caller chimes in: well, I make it 0.18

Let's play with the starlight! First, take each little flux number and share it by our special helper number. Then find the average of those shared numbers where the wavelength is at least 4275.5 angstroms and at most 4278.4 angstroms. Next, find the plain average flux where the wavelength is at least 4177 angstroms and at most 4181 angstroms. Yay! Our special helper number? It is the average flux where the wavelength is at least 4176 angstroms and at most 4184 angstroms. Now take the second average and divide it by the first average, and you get 15.2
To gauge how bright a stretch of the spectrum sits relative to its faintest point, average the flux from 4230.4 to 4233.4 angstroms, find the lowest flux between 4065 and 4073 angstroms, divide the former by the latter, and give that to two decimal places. 1.15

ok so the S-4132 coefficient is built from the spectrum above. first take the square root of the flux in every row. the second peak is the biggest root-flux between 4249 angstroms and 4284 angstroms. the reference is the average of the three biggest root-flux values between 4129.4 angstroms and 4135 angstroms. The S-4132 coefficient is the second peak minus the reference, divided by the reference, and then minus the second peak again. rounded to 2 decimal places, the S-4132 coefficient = -4.05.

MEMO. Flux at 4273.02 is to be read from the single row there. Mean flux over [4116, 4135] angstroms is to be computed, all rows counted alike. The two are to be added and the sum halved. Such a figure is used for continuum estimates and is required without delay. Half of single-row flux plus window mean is 14.45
